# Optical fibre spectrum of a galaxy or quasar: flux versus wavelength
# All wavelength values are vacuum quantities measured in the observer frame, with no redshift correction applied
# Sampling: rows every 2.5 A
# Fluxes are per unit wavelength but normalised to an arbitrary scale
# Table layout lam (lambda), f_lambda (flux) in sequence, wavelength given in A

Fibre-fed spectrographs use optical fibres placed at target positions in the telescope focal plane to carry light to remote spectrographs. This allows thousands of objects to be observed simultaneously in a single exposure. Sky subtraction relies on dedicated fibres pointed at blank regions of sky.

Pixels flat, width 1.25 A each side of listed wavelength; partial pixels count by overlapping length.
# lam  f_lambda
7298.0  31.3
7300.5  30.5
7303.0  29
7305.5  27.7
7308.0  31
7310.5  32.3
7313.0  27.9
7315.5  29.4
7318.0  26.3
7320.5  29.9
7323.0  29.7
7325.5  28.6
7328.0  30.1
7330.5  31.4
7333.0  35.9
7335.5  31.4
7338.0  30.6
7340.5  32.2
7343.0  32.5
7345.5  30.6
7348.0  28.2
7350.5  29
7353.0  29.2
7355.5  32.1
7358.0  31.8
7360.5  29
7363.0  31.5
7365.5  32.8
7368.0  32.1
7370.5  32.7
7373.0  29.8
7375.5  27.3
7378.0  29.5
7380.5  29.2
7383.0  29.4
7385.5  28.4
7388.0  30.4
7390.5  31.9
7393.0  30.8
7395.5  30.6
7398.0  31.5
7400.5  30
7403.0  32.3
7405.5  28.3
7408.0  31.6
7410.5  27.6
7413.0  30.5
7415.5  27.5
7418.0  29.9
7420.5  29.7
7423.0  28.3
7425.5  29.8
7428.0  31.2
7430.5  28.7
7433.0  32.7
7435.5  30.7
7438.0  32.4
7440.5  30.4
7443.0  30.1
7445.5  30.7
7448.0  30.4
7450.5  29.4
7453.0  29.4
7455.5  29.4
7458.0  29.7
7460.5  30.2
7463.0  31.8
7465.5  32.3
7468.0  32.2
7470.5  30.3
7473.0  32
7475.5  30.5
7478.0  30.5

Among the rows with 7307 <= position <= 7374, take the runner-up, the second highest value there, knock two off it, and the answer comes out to 30.8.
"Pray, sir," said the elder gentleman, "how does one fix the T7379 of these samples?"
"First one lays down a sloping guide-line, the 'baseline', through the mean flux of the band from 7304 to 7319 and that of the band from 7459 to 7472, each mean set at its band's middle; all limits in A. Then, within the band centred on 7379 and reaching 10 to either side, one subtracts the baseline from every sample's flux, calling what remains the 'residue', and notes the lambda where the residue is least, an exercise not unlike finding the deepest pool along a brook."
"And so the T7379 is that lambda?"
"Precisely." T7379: 7375.5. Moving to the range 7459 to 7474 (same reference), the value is 7470.5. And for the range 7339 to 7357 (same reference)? 7348.0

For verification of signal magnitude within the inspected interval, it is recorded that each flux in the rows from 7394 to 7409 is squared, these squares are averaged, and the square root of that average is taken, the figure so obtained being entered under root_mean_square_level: 30.7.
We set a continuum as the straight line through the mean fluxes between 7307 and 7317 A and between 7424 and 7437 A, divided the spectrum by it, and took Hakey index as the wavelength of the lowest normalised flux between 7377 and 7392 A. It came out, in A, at 7385.5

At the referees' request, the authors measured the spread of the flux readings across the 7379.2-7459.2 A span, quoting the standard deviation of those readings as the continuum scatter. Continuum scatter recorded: 1.3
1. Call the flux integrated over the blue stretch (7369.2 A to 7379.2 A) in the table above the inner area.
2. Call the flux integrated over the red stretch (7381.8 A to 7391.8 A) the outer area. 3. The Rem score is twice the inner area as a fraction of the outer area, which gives 1.99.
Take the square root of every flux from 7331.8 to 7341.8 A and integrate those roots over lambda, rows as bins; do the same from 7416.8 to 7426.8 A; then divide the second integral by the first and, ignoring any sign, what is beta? 0.95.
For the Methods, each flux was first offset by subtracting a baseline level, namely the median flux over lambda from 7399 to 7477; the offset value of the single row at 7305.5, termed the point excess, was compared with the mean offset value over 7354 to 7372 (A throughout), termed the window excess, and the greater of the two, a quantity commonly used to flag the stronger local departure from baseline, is 1.4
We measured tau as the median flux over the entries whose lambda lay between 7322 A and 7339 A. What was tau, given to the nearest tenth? 30.6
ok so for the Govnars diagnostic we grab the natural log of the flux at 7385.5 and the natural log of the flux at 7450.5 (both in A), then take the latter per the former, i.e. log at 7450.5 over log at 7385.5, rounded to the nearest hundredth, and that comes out 1.01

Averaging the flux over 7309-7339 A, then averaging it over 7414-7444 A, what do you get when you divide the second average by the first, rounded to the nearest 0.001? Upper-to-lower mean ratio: 0.994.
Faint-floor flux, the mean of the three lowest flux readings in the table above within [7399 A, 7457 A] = 27.8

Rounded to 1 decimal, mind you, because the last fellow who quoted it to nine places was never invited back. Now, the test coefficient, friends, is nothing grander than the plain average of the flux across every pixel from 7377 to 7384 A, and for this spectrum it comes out 29.4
